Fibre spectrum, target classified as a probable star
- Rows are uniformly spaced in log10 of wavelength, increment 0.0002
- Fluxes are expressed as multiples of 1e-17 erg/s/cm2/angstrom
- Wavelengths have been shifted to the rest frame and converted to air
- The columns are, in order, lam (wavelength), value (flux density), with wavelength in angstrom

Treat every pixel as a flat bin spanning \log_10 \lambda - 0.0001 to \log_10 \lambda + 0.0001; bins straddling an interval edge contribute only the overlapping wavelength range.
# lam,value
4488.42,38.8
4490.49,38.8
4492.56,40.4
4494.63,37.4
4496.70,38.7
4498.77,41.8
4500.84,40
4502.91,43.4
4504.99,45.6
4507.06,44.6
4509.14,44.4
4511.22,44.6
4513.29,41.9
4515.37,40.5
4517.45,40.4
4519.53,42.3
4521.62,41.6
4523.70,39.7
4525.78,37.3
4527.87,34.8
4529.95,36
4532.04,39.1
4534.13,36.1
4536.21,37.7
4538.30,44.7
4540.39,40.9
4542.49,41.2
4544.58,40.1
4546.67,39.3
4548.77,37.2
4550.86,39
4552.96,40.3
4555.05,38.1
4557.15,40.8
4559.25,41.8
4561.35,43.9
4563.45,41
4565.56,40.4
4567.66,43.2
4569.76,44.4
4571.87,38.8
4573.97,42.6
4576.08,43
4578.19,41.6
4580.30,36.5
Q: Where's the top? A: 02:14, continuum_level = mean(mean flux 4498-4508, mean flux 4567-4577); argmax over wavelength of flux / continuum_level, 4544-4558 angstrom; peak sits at 4557.15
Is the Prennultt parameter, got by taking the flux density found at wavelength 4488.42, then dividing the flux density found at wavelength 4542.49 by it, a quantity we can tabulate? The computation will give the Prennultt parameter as 1.06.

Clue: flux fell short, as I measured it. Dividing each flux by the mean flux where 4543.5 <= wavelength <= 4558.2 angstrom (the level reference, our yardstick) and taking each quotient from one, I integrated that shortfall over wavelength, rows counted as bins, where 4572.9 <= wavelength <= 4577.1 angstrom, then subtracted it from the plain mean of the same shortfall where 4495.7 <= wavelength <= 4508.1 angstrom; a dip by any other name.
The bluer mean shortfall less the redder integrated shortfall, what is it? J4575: 0.30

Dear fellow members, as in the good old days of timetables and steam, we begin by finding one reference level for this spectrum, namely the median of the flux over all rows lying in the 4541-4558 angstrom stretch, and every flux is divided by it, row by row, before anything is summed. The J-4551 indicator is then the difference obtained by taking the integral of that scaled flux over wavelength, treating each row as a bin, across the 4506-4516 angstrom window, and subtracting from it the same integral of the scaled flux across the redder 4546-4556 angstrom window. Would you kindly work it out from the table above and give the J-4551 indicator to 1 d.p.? 1.1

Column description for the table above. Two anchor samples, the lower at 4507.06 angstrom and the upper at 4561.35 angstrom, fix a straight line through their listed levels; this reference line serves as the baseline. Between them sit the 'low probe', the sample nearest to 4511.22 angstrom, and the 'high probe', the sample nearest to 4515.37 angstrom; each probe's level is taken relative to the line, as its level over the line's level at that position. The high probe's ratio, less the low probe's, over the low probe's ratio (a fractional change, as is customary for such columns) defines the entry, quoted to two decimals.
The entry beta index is -0.09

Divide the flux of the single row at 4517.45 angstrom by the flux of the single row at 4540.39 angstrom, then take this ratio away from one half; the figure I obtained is -0.488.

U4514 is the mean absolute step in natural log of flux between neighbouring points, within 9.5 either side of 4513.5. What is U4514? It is 0.024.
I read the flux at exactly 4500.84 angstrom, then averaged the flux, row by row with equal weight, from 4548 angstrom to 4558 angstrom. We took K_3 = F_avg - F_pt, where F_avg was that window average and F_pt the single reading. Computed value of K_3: -1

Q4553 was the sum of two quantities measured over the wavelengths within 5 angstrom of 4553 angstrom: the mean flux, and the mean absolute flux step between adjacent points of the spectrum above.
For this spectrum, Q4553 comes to 41.1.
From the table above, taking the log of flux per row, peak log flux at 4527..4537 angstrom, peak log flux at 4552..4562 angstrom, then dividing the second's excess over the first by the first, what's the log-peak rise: 0.03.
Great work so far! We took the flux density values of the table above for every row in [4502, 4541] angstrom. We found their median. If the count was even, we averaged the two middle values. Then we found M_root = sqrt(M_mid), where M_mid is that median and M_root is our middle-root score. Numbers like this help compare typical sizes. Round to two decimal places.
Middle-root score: 6.40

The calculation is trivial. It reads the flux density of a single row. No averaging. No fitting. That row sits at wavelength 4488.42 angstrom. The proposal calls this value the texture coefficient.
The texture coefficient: 38.8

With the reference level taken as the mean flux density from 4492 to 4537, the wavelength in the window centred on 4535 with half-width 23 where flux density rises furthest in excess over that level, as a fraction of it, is 4538.30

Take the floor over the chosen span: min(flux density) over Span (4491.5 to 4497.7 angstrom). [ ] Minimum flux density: 37.4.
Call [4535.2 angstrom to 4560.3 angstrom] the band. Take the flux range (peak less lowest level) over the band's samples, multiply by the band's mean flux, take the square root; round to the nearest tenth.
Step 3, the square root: 17.3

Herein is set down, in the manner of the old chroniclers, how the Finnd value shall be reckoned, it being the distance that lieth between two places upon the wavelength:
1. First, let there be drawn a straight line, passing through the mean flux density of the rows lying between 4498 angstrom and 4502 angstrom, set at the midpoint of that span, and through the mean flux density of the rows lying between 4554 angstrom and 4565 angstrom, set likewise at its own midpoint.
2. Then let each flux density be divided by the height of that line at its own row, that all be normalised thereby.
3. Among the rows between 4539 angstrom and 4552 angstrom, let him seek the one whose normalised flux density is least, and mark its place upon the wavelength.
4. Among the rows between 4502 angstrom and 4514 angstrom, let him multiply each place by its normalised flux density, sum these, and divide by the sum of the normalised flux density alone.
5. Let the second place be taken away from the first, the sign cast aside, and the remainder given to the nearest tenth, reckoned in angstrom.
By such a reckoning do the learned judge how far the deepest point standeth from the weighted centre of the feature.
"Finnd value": 40.7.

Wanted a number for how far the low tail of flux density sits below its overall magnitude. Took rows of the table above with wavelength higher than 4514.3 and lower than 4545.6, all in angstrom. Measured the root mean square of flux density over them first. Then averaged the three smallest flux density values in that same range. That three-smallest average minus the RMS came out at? -3.9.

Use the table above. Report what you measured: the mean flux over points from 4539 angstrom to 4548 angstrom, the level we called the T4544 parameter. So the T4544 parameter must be 40.4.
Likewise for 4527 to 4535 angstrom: 36.5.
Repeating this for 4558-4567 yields 41.8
